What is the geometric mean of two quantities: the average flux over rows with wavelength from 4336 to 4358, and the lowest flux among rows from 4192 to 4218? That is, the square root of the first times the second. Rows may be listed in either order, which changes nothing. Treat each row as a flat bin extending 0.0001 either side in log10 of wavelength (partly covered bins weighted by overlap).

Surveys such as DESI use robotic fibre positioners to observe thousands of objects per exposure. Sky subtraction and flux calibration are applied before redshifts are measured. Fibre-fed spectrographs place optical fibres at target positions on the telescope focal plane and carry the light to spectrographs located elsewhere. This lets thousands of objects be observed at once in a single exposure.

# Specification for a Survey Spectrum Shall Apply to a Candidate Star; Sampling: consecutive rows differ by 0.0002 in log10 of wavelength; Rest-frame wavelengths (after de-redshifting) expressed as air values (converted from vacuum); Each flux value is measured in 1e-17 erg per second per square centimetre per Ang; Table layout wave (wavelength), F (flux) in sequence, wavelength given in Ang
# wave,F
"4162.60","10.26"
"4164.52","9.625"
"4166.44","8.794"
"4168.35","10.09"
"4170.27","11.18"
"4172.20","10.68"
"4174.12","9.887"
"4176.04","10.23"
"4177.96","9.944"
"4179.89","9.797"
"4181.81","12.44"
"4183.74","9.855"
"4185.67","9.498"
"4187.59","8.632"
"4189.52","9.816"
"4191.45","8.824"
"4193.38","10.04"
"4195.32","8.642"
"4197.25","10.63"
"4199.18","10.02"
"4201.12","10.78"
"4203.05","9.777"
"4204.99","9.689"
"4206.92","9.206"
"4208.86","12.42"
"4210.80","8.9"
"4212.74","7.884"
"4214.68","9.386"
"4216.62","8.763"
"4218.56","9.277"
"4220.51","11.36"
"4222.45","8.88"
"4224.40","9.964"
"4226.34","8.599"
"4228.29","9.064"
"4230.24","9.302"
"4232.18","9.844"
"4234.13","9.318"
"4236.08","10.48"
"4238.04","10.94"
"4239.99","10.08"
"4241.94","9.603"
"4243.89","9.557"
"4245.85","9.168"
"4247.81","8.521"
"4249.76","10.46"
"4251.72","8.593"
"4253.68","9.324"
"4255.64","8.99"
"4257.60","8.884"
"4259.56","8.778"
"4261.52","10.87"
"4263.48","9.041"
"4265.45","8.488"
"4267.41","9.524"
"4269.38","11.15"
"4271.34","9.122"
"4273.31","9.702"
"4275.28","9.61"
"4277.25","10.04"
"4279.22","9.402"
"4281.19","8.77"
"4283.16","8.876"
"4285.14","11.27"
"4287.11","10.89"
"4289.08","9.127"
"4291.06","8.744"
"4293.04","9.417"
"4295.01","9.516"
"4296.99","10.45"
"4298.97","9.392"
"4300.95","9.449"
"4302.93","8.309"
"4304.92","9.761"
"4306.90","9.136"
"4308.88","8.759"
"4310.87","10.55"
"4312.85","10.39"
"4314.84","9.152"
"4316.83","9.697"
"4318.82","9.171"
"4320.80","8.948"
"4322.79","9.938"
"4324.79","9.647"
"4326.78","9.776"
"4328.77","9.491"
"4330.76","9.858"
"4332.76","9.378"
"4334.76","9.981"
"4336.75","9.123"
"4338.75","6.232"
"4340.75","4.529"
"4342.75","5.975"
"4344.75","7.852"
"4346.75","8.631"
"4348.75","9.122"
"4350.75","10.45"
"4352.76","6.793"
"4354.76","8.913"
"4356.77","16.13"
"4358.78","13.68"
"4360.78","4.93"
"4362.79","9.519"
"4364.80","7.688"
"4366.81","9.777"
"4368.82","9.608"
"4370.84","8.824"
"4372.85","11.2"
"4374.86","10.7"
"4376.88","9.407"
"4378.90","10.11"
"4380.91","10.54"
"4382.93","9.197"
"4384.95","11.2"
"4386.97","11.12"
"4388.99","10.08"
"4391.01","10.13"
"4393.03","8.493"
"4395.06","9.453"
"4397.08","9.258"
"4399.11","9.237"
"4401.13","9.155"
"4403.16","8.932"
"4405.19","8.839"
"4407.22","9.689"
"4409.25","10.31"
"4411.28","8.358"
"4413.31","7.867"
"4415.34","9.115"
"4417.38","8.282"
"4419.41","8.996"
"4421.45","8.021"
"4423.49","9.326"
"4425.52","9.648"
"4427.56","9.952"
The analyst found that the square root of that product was 8.2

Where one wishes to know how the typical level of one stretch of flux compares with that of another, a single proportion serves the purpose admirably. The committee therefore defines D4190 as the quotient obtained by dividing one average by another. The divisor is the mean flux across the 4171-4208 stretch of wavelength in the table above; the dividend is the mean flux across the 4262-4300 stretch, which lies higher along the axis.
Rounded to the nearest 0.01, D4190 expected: 0.97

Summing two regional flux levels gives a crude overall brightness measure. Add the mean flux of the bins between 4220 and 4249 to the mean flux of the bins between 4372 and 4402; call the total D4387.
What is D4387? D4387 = 19.6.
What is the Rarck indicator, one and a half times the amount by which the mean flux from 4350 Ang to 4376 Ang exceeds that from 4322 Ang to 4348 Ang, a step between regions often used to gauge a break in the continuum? 2.1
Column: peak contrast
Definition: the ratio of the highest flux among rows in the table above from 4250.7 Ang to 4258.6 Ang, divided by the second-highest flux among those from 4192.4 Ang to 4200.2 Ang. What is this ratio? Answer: 0.93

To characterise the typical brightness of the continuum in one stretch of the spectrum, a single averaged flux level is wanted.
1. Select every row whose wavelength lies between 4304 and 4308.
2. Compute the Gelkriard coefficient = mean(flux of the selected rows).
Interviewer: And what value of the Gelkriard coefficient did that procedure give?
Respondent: 9.4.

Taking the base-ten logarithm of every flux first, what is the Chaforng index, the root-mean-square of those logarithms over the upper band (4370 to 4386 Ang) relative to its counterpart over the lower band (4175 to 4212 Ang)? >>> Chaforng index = 1.01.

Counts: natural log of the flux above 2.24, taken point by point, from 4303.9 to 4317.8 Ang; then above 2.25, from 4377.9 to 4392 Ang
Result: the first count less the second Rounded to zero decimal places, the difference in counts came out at -2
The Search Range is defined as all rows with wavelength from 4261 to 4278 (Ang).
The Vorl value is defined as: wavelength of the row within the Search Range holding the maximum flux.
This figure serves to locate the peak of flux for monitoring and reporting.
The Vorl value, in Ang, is 4269.38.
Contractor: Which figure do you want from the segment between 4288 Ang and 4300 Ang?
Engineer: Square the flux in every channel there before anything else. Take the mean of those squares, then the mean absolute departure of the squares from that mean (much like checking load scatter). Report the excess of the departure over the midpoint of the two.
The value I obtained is -41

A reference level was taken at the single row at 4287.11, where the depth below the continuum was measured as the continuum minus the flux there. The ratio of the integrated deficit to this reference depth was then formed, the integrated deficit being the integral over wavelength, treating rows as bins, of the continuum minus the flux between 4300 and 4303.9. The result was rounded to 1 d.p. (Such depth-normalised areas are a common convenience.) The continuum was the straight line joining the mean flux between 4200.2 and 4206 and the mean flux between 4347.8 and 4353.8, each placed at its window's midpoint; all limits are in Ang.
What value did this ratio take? -0.9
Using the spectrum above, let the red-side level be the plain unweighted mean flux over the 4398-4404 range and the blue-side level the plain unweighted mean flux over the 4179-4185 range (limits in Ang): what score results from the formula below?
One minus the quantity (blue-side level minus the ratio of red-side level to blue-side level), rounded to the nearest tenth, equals -8.8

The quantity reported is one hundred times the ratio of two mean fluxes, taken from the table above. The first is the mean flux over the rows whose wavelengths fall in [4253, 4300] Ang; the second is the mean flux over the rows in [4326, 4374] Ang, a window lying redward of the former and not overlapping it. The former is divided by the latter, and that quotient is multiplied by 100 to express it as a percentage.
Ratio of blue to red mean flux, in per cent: 105.5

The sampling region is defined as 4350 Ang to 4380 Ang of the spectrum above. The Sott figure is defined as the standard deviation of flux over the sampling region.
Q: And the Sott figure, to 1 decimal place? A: 2.6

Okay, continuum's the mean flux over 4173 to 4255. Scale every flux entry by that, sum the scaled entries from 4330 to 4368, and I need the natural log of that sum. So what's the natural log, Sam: 2.86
